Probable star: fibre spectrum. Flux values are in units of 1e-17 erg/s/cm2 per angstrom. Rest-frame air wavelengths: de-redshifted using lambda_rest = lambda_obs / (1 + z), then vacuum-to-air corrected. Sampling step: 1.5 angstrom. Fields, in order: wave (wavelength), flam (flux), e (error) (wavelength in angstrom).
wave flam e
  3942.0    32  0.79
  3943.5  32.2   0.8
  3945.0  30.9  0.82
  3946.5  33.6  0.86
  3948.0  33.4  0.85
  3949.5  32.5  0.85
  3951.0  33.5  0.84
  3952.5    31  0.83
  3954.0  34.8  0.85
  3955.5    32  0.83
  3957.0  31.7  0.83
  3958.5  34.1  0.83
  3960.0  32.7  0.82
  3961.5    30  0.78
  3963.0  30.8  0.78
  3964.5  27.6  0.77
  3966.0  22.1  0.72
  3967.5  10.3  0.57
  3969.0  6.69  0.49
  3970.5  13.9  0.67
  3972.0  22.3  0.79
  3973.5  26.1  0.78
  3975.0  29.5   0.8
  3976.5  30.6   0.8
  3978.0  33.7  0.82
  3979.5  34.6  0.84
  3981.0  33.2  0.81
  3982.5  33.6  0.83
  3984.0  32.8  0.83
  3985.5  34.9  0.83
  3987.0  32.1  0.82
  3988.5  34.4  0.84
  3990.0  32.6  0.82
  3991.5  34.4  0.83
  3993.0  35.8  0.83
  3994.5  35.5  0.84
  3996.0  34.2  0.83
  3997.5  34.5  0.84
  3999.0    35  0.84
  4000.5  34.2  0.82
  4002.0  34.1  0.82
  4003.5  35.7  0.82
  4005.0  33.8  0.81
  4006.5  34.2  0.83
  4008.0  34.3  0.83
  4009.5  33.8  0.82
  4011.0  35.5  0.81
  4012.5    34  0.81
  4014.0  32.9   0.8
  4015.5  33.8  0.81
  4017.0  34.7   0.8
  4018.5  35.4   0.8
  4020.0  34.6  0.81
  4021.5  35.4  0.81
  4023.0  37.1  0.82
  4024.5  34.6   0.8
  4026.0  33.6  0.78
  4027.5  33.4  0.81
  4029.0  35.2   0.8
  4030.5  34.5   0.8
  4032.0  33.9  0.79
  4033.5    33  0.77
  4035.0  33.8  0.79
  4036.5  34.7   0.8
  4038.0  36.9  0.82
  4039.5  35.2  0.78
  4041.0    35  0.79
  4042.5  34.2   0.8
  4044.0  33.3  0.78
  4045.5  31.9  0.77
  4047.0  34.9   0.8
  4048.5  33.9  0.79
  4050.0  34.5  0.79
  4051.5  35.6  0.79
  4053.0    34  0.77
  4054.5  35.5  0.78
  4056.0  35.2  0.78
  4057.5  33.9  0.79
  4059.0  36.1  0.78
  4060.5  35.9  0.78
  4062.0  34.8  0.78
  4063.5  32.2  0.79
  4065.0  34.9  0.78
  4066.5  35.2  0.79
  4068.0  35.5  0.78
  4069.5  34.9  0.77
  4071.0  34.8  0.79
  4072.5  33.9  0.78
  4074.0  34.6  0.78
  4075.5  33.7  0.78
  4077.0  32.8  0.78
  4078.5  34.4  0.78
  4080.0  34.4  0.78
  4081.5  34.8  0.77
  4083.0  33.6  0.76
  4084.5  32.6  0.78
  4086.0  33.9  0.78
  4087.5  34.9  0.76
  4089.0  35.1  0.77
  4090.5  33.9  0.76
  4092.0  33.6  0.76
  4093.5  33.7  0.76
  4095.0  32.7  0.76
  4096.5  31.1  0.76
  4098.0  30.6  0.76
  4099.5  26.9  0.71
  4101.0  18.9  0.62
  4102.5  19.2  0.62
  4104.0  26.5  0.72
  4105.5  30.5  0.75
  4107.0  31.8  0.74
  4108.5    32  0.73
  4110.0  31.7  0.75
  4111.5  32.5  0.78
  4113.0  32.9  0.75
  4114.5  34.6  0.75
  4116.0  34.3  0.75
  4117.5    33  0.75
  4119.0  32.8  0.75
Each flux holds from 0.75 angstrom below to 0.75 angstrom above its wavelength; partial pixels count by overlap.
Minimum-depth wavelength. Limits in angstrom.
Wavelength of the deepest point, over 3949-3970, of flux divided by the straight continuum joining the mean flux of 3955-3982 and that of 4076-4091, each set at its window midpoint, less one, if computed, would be 3969.0 angstrom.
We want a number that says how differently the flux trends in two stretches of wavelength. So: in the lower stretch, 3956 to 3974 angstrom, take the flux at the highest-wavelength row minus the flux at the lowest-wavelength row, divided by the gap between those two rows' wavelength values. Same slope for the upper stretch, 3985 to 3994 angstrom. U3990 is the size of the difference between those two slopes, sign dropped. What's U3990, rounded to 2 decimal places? 0.46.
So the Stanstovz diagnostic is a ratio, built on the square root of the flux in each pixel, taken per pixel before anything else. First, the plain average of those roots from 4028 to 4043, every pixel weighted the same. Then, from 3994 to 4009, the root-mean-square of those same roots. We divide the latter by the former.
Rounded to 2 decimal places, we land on 1.00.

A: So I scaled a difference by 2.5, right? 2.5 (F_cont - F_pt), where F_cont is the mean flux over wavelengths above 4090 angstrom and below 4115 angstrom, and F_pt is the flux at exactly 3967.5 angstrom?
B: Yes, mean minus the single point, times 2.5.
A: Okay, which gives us 50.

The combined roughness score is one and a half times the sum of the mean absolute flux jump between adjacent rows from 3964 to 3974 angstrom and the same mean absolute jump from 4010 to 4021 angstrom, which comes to 11.6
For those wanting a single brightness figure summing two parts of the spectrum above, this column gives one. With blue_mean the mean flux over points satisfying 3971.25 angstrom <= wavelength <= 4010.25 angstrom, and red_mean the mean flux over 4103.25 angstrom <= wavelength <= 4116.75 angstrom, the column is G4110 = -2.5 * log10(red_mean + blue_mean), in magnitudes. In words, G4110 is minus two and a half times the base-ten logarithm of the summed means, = -4.53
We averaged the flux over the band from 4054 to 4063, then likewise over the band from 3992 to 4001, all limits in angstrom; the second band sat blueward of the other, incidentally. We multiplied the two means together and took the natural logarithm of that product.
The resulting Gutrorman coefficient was 7.11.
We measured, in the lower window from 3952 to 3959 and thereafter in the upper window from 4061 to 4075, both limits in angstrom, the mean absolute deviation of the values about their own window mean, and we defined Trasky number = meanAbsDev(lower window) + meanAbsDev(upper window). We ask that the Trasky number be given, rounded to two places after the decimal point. 2.04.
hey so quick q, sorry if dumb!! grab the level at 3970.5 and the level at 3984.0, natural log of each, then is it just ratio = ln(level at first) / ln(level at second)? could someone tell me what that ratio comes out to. 0.75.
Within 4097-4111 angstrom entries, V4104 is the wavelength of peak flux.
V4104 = 4108.5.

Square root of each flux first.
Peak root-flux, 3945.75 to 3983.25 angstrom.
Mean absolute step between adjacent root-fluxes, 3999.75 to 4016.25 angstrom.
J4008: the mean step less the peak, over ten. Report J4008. -0.582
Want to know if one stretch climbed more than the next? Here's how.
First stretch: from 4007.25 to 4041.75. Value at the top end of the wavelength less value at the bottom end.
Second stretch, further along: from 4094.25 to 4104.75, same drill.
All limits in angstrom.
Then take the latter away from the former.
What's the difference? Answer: 6.9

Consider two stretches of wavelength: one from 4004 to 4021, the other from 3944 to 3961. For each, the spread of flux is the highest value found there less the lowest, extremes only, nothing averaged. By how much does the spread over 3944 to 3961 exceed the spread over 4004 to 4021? 1.3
